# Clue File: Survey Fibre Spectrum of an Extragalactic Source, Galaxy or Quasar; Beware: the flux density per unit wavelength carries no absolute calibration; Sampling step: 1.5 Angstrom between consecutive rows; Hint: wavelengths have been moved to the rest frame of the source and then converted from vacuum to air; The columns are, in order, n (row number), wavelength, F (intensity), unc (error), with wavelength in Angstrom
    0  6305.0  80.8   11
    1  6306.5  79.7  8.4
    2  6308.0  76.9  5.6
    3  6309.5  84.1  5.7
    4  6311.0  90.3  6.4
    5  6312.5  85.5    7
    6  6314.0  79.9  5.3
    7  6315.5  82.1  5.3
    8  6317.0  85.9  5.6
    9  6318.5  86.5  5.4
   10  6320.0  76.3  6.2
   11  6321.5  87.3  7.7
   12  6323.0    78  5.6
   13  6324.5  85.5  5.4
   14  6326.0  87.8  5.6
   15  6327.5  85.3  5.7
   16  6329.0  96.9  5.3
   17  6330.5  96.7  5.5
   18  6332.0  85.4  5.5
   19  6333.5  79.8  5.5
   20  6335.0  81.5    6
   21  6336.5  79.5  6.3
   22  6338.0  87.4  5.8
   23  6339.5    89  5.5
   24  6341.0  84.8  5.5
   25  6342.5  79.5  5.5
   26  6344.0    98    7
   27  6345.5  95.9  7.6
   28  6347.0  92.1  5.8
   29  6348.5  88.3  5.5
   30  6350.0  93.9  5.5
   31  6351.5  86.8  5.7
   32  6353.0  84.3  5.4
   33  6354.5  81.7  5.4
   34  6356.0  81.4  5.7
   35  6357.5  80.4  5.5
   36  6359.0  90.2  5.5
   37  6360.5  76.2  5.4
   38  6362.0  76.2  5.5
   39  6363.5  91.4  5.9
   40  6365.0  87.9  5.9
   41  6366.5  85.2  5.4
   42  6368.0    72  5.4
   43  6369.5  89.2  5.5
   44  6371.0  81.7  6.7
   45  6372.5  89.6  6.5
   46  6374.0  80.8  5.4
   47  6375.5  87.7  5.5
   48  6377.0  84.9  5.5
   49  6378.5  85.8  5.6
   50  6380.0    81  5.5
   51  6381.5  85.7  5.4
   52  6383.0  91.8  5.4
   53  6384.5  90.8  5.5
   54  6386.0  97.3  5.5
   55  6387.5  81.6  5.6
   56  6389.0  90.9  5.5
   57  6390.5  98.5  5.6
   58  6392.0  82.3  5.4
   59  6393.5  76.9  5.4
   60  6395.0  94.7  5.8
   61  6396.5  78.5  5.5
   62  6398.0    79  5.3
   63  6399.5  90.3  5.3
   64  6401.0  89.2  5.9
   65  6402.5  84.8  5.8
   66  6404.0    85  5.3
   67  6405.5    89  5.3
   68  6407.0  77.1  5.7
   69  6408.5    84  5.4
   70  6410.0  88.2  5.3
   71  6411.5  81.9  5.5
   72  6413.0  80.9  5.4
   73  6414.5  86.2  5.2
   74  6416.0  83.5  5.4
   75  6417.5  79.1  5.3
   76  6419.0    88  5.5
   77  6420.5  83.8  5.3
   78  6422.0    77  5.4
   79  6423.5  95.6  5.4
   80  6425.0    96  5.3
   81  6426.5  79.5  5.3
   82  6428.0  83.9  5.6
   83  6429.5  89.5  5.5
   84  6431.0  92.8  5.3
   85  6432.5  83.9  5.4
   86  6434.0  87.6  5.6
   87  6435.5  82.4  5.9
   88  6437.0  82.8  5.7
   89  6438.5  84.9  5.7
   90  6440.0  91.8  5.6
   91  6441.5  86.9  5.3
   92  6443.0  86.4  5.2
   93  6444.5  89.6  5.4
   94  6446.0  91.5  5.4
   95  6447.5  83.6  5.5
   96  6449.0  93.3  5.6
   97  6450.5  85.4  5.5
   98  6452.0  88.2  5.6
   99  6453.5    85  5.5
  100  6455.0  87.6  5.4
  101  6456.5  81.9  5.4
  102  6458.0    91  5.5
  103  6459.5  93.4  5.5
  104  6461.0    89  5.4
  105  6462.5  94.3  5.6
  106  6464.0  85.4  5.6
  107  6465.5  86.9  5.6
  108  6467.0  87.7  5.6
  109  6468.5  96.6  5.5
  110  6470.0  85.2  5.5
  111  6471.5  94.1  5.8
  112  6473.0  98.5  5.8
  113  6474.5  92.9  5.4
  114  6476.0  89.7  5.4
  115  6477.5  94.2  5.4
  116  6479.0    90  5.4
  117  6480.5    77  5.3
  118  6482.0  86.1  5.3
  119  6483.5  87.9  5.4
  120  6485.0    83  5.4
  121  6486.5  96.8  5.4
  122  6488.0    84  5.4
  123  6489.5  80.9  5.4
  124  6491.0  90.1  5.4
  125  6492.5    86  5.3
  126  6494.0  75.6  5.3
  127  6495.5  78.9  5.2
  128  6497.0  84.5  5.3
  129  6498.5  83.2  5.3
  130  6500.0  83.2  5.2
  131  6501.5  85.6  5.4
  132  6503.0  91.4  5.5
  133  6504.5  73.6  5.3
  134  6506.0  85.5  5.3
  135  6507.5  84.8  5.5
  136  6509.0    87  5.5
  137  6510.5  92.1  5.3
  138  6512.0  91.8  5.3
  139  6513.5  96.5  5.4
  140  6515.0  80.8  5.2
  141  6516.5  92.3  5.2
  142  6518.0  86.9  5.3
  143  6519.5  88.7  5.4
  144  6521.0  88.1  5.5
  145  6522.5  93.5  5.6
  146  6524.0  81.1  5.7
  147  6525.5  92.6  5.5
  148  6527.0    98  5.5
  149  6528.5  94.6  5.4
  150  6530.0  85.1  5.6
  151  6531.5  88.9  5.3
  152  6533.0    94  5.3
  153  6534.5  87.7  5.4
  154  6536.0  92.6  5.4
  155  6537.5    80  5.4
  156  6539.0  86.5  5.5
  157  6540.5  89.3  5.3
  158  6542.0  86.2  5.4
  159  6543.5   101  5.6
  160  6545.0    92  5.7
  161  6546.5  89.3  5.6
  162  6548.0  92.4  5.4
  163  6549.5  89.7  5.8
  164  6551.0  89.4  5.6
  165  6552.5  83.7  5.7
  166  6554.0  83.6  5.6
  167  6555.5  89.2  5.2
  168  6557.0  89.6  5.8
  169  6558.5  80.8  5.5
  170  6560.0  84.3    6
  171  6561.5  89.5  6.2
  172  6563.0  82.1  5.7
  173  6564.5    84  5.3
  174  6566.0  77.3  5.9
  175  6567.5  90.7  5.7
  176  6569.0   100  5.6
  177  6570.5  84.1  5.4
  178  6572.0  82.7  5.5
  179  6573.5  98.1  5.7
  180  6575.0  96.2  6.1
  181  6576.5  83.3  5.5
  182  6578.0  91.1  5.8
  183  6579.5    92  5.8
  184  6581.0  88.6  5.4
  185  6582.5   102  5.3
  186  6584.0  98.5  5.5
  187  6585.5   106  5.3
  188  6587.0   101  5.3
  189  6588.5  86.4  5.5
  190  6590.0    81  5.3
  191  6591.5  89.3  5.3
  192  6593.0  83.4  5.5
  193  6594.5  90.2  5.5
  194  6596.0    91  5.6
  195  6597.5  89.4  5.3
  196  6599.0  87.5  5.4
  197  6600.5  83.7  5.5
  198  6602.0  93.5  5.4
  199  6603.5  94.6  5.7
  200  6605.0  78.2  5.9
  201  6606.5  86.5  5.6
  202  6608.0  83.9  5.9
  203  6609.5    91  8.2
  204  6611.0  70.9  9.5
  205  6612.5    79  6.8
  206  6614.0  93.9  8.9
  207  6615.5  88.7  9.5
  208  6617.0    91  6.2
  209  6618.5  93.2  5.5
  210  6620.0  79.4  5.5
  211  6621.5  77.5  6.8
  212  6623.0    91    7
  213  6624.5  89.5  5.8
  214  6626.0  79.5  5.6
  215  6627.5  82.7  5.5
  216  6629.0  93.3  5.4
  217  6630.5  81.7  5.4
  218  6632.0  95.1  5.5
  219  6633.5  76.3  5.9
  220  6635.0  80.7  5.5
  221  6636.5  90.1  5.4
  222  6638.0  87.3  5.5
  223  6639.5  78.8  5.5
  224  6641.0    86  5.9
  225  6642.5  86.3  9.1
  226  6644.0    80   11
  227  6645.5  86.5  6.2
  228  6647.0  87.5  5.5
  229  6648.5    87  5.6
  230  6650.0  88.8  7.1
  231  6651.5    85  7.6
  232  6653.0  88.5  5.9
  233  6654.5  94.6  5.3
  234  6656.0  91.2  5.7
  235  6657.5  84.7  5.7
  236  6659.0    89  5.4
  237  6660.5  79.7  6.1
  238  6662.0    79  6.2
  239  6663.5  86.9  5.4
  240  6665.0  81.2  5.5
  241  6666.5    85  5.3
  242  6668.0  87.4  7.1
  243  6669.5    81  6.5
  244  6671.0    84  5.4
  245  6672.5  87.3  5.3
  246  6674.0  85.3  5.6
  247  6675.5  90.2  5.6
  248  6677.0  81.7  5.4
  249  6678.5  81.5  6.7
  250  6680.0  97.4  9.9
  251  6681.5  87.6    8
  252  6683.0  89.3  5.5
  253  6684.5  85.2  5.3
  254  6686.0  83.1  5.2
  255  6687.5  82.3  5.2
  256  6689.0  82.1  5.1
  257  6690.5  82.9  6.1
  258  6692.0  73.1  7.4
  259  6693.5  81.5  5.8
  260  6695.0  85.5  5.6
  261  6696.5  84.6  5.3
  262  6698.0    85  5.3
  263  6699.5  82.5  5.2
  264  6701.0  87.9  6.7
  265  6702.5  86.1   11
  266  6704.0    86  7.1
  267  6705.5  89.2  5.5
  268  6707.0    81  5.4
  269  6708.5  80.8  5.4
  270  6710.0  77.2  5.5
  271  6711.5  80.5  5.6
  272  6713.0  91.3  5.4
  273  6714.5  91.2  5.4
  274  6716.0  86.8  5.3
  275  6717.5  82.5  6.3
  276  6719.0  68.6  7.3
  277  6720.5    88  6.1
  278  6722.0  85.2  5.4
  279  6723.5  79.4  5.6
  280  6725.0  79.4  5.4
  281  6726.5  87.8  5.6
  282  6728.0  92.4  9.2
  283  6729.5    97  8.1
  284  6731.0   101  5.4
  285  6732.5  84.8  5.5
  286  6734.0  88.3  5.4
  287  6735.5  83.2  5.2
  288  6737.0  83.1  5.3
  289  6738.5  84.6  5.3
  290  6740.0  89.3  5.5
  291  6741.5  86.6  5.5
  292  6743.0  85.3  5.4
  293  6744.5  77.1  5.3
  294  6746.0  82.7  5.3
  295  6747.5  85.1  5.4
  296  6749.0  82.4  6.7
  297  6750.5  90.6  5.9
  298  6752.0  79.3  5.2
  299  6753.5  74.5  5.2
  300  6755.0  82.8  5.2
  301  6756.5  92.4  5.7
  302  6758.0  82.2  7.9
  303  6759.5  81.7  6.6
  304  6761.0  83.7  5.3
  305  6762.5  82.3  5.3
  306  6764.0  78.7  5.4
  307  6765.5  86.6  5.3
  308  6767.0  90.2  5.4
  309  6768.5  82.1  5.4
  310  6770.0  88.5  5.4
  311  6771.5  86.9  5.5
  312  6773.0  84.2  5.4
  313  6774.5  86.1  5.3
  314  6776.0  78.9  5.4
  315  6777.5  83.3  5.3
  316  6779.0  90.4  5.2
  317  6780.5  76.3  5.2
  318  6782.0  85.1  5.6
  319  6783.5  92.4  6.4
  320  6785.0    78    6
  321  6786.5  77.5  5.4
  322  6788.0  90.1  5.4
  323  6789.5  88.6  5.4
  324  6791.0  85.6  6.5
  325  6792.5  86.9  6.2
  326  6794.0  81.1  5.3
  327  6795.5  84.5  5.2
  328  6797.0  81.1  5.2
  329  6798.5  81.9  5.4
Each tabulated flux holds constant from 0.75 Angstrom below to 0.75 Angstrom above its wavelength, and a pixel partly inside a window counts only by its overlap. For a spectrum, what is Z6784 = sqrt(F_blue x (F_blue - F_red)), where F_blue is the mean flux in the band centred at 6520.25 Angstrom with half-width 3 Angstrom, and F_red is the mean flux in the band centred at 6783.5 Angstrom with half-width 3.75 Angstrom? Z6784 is 26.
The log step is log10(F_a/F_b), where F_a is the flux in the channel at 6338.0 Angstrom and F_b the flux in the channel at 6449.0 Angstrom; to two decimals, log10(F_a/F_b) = -0.03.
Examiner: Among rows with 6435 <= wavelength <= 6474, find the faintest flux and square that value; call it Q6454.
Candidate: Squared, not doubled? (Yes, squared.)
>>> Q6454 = 6708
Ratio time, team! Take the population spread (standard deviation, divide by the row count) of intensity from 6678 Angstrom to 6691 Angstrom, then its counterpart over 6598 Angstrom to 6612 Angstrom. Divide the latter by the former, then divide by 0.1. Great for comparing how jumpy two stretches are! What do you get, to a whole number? 15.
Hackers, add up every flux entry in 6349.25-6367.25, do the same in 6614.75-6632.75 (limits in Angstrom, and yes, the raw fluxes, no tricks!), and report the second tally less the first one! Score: 27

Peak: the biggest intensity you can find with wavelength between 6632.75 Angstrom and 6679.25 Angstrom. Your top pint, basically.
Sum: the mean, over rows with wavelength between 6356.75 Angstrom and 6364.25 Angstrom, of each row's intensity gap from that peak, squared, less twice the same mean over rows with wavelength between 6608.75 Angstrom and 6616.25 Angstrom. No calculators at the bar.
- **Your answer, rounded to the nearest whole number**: -160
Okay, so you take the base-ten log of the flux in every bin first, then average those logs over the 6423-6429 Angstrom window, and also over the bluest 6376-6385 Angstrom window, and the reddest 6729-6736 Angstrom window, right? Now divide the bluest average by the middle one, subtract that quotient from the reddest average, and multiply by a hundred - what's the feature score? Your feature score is 96.2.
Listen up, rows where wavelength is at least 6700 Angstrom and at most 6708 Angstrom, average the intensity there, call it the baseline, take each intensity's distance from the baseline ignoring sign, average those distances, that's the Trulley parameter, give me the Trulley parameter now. 2.0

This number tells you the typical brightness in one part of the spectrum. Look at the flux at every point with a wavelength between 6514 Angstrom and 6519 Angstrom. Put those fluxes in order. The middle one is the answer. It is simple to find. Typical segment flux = 86.9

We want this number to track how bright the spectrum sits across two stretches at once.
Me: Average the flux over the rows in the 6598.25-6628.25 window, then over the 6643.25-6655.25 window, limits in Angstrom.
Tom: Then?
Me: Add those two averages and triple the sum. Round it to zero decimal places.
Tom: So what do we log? 519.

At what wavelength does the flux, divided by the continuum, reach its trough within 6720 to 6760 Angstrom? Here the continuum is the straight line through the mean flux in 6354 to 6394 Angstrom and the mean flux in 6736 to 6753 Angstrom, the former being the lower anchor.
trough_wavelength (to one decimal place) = 6753.5 Angstrom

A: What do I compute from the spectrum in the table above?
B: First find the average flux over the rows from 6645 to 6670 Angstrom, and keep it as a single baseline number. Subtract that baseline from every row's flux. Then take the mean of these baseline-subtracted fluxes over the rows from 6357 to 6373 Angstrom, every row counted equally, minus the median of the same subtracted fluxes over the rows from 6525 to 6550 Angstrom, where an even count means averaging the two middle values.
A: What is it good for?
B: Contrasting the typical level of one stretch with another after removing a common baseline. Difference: -6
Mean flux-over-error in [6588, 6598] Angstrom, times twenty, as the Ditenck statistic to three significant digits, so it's 321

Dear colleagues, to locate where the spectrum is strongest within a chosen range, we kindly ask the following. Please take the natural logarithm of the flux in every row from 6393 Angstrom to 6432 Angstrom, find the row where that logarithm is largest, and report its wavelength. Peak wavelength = 6425.0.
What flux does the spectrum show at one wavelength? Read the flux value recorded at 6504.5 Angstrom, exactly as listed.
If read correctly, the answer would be 73.6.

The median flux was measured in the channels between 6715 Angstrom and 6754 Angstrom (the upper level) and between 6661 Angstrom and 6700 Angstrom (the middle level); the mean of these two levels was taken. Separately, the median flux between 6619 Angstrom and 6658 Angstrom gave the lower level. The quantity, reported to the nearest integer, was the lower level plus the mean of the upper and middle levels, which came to 171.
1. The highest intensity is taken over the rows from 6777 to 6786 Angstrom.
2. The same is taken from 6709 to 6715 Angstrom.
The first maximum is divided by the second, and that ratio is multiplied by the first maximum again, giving 94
